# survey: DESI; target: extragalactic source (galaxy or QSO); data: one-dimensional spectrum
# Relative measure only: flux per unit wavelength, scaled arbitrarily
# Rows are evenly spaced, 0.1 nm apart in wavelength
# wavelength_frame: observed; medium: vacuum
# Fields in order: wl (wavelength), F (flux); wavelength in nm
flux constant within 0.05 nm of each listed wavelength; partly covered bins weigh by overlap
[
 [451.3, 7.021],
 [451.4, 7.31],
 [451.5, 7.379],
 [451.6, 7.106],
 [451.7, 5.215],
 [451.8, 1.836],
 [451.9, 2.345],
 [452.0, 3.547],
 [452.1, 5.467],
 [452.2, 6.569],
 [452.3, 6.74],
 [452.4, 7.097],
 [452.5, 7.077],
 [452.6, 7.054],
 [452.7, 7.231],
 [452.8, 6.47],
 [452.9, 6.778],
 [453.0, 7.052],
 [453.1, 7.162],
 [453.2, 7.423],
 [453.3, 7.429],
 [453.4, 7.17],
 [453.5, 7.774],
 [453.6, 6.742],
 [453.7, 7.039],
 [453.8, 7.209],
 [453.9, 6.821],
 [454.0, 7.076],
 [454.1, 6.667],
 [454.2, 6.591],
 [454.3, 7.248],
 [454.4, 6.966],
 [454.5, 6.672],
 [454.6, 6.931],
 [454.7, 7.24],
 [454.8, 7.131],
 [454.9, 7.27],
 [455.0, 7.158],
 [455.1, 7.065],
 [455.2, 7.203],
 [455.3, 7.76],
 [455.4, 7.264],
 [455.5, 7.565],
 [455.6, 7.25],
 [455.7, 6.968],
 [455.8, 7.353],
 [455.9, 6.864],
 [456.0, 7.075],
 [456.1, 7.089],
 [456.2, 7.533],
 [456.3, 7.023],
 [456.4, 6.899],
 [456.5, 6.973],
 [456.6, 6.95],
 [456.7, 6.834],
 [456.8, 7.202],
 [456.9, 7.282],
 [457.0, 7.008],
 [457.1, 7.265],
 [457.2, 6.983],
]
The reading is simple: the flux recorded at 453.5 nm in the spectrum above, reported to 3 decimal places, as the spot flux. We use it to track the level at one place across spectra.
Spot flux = 7.774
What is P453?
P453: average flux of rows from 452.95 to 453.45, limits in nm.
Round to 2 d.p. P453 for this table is 7.25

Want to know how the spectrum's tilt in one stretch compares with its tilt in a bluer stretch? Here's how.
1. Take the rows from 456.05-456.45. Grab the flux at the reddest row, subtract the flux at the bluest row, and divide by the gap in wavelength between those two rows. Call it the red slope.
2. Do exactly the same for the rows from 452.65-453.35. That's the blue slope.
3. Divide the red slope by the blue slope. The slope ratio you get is -1.9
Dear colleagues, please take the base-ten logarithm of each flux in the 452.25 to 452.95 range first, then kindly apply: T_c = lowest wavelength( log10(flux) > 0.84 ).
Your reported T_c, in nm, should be 452.4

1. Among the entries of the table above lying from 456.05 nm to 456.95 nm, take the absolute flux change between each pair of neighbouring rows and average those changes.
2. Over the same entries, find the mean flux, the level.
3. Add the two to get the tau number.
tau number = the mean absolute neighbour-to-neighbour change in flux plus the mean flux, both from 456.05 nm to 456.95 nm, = 7.30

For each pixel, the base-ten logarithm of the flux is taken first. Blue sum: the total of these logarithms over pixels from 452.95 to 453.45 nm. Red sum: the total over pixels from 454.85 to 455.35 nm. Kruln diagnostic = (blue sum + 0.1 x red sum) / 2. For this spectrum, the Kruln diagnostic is 2.4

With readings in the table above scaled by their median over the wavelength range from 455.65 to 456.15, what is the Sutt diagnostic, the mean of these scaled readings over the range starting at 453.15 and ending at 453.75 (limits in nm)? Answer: 1.03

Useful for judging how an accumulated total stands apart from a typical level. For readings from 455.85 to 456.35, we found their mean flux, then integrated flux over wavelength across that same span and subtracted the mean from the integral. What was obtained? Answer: -3.56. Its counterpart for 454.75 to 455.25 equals -3.58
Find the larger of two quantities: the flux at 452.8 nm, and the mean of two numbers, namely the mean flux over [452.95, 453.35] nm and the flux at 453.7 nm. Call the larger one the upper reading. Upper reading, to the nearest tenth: 7.2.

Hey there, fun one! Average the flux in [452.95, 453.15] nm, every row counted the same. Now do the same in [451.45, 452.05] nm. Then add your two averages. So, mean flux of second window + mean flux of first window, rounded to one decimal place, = 11.7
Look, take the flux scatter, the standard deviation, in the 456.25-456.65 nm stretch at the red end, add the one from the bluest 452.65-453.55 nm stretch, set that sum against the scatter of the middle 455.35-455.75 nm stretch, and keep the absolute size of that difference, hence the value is 0.19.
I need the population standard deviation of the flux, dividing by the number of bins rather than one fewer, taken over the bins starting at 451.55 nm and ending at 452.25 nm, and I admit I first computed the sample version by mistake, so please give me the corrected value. 1.89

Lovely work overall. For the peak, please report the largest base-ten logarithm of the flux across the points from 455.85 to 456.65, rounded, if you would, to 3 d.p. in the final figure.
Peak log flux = 0.877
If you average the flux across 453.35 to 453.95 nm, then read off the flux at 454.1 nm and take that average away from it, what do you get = -0.46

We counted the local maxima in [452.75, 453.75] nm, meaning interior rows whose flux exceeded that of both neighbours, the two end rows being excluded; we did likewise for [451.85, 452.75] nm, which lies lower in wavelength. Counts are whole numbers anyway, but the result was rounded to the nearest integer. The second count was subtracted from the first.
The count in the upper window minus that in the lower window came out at 1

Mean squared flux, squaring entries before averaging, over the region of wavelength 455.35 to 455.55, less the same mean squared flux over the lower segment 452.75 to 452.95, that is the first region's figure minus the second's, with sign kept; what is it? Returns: 11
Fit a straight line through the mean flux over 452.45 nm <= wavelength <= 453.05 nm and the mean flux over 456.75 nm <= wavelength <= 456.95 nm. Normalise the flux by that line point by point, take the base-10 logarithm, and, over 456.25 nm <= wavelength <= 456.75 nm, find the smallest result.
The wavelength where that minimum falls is 456.7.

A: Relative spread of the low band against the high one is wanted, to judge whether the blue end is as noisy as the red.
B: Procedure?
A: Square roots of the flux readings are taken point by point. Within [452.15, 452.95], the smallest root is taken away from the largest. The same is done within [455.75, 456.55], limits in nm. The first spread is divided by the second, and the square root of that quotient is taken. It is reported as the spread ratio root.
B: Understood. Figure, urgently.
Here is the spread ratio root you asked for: 1.1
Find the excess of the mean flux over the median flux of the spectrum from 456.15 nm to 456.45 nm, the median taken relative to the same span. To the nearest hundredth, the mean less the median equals 0.13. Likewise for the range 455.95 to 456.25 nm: 0.14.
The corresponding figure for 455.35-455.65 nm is 0.10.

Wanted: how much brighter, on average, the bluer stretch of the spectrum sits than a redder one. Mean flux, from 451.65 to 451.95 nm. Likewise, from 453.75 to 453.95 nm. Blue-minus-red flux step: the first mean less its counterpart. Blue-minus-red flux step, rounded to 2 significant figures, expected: -3.9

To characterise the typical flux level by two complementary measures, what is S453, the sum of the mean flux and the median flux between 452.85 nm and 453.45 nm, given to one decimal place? 14.3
